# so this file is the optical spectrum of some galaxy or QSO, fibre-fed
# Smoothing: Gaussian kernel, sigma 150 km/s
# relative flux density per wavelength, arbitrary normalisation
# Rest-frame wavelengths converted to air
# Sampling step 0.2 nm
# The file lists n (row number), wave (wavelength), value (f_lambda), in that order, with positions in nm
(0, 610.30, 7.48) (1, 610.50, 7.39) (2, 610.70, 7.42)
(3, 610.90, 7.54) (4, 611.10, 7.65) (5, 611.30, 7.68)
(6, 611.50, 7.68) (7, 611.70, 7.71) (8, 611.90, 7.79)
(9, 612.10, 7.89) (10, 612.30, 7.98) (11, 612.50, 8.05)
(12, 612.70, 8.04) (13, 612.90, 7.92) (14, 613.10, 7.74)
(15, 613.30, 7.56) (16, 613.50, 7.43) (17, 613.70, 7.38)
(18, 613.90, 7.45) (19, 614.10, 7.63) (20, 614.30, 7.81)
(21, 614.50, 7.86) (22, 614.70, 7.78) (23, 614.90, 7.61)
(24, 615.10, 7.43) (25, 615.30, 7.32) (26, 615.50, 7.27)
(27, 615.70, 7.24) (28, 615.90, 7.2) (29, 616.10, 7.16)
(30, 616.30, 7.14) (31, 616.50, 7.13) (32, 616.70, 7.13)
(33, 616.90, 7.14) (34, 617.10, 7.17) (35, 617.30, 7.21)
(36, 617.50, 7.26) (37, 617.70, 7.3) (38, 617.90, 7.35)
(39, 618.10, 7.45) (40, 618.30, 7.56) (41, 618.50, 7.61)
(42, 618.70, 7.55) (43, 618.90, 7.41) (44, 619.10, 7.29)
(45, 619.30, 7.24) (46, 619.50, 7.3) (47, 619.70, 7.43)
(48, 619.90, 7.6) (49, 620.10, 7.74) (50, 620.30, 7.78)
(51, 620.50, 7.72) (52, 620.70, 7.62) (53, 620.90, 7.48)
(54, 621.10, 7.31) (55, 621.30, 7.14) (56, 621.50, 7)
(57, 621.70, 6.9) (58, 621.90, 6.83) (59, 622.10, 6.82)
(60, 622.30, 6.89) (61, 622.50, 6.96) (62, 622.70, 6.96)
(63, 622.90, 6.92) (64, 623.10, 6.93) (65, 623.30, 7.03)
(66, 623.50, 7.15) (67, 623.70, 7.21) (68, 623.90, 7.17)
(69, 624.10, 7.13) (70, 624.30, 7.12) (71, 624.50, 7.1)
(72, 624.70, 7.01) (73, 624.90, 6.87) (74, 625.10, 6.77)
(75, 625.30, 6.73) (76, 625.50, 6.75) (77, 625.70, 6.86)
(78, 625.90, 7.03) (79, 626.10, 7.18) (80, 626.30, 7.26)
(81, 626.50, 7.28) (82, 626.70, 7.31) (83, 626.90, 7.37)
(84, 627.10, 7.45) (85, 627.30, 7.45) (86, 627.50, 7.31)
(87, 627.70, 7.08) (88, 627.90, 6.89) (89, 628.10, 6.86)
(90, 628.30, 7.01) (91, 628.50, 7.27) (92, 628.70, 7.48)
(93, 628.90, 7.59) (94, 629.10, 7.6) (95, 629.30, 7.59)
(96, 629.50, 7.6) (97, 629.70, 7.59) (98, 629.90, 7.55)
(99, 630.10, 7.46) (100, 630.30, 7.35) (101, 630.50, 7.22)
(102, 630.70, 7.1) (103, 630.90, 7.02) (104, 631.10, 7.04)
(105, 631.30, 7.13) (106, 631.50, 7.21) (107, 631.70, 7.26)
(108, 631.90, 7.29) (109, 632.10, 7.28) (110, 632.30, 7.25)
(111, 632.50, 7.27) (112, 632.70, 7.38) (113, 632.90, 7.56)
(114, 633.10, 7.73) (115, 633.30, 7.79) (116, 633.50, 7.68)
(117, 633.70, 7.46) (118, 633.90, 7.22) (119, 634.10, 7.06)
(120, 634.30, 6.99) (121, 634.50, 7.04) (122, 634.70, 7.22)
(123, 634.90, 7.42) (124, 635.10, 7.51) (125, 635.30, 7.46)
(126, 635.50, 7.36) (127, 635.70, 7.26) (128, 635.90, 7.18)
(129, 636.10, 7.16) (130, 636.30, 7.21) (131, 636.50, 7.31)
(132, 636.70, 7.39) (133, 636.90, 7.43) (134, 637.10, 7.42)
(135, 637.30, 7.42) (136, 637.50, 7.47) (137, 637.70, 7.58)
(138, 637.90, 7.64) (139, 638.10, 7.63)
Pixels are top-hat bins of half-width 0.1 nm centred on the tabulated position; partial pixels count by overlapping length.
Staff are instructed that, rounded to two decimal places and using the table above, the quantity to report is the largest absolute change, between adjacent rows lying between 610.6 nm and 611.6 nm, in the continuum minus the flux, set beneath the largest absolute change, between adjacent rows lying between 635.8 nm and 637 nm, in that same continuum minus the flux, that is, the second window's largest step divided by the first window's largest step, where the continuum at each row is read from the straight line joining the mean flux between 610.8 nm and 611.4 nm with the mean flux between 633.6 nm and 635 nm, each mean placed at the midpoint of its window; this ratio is 0.84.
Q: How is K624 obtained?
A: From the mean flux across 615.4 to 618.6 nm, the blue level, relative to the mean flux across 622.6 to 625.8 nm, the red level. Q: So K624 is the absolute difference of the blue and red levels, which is 0.29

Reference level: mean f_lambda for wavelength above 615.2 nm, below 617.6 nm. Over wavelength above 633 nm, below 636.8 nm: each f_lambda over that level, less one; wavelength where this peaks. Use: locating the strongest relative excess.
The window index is 633.30 nm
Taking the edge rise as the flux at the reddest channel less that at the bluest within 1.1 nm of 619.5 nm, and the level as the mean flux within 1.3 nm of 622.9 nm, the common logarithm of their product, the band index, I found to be -0.11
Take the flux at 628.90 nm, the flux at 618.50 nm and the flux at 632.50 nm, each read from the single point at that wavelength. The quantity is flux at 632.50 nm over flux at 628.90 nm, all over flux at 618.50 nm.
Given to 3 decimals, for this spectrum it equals 0.126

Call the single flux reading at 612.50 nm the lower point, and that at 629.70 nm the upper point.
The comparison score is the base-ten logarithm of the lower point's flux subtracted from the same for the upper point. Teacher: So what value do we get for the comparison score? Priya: -0.026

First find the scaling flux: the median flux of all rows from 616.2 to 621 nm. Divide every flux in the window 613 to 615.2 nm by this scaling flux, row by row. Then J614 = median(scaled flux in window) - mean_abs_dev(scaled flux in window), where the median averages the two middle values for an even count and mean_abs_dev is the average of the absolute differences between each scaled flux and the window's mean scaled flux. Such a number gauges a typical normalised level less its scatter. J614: 1.01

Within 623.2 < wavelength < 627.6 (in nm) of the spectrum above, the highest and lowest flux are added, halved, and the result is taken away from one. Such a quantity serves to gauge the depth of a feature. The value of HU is -6.09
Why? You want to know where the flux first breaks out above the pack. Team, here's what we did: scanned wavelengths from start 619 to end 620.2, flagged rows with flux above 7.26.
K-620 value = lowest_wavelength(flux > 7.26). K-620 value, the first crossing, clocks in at 619.10 nm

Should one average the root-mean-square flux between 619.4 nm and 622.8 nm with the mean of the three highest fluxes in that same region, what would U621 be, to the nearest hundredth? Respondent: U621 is 7.51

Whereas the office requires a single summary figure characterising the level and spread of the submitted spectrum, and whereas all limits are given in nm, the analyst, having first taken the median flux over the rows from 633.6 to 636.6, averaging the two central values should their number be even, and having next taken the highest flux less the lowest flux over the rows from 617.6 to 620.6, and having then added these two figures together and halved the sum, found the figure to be 3.88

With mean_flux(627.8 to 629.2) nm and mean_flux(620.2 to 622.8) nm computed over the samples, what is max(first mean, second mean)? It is 7.2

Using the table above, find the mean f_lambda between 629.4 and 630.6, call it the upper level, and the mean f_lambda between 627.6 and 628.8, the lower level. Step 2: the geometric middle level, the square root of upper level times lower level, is 7.28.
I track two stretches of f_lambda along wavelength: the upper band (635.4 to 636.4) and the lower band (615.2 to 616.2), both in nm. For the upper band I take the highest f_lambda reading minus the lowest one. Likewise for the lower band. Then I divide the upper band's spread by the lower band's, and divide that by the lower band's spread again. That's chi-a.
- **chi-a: 8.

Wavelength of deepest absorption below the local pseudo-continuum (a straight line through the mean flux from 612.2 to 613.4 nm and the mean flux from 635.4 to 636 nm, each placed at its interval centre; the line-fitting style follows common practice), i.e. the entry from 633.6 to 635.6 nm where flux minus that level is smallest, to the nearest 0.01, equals 634.30 nm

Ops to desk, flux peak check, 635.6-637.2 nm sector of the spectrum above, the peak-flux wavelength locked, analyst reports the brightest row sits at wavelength 636.90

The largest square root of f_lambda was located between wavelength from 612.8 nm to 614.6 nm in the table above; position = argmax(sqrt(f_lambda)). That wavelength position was 612.90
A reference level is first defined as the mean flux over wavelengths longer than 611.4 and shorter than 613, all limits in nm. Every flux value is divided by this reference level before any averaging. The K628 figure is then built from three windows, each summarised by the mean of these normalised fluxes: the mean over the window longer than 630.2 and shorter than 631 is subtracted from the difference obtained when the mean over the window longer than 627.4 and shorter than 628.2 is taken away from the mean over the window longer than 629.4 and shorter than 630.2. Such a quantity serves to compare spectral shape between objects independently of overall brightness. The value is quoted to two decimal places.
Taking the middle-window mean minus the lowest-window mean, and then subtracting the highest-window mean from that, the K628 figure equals -0.84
